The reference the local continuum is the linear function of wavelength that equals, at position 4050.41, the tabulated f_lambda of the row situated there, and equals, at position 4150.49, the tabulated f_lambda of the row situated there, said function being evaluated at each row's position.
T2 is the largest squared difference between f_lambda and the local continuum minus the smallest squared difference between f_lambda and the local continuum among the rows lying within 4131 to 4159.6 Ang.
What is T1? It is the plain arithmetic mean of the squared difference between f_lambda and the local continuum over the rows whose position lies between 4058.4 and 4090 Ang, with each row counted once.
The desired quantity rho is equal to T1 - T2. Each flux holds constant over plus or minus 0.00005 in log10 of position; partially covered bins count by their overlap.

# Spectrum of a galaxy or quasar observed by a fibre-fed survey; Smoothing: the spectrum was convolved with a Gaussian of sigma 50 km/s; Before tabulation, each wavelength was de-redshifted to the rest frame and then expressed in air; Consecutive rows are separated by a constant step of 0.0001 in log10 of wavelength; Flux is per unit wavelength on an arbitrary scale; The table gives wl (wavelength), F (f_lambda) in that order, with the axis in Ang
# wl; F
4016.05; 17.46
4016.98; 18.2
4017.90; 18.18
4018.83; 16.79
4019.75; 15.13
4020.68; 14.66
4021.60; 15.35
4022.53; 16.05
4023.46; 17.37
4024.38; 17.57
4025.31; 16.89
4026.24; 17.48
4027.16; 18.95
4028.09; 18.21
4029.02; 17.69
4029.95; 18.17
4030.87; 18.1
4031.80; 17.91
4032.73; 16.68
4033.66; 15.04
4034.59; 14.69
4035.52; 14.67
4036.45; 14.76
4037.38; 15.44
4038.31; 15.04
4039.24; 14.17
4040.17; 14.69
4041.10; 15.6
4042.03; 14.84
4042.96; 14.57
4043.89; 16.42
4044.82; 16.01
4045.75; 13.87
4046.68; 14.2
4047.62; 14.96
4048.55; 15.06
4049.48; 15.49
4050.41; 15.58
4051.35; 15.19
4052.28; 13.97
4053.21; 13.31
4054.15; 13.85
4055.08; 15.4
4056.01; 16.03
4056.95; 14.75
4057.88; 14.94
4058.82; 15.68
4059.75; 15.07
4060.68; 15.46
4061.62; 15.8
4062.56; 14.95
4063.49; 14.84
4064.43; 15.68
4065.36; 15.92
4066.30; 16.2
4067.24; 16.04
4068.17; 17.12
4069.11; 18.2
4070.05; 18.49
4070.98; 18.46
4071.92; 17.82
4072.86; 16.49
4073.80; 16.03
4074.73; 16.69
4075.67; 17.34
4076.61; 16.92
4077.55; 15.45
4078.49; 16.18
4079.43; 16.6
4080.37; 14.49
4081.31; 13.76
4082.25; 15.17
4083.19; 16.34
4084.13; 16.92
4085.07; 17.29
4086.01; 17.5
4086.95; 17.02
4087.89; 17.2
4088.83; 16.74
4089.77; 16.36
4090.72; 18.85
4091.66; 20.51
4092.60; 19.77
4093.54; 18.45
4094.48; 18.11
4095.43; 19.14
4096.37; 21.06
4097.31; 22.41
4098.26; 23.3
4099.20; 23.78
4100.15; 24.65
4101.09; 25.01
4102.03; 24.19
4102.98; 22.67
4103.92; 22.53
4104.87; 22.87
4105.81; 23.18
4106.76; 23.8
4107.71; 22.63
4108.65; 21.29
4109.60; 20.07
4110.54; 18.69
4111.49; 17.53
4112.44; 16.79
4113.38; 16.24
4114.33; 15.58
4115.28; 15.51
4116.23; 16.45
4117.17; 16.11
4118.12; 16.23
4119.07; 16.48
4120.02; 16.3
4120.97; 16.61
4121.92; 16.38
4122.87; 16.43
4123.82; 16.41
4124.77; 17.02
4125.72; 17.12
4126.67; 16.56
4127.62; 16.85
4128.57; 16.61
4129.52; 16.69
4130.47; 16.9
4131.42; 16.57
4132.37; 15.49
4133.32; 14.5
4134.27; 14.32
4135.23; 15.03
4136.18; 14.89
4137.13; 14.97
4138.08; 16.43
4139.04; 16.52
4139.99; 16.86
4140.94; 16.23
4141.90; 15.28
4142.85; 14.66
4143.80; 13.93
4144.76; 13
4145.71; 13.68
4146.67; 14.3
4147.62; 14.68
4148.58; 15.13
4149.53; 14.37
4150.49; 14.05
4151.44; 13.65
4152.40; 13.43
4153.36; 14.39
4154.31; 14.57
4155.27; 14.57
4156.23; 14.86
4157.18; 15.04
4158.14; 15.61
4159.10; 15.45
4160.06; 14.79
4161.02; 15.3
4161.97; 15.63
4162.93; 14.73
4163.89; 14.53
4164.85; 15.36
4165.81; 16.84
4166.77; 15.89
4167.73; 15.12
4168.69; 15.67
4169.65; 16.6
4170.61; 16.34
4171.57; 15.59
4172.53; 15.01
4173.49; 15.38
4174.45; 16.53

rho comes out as -4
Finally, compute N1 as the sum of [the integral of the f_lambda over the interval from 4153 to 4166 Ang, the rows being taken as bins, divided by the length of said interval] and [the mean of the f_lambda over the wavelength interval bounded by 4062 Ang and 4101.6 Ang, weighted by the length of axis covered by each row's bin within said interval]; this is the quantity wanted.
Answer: 33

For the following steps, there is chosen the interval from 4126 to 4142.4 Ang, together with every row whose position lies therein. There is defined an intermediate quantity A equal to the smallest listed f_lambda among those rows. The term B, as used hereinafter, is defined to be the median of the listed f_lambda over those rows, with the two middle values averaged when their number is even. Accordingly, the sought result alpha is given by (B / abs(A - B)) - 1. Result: 6.8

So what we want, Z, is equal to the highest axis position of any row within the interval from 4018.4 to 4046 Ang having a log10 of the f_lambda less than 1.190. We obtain 4045.75 Ang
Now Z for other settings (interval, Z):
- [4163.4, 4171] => 4167.73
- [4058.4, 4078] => 4077.55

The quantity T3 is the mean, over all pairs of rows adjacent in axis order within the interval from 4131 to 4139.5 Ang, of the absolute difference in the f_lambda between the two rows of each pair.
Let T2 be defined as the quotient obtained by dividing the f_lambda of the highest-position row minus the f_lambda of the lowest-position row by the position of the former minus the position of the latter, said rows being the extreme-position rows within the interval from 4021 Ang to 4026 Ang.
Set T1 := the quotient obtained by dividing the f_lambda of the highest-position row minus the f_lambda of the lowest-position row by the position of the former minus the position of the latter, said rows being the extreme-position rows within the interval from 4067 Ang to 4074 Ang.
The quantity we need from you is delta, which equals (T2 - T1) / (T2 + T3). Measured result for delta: 0.4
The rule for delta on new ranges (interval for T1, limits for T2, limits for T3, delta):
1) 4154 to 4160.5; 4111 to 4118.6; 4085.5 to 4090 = -1.3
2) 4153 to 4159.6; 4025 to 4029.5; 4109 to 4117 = 0.0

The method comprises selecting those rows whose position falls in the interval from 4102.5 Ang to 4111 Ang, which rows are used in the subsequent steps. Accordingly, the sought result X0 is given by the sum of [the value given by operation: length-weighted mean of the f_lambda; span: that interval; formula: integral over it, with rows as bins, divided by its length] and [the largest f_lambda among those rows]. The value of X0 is 45.8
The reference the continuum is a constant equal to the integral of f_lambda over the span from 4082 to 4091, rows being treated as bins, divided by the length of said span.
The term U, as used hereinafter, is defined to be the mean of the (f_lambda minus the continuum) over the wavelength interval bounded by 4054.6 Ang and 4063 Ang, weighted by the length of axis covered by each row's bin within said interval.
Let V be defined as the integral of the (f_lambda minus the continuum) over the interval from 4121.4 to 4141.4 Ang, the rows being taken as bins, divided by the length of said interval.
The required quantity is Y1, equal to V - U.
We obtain 1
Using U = -1.6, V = -0.8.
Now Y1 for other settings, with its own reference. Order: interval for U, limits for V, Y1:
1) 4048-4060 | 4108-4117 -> 3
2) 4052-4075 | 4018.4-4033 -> 1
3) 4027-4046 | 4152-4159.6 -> -1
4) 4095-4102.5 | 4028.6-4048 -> -7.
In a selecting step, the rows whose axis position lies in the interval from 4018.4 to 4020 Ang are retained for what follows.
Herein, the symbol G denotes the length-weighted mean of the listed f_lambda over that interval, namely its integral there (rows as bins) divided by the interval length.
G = 16.1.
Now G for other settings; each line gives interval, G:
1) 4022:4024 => 16.7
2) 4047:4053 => 14.9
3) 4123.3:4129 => 16.8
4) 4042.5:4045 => 15.6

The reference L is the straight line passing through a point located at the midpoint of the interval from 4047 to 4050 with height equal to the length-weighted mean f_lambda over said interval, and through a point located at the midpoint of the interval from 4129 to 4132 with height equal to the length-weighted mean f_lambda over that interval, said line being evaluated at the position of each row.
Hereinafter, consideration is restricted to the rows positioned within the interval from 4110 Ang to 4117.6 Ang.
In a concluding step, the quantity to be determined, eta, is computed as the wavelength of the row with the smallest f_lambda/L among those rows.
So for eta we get 4115.28 Ang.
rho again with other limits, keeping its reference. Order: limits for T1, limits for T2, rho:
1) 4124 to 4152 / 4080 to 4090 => -3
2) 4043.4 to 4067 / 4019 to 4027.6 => -8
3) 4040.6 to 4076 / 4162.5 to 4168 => -7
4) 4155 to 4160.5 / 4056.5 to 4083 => -9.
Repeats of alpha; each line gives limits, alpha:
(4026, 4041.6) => 9.9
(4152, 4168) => 8.3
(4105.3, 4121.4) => 14.1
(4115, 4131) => 16.0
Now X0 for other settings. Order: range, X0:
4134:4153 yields 31.6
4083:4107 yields 45.4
